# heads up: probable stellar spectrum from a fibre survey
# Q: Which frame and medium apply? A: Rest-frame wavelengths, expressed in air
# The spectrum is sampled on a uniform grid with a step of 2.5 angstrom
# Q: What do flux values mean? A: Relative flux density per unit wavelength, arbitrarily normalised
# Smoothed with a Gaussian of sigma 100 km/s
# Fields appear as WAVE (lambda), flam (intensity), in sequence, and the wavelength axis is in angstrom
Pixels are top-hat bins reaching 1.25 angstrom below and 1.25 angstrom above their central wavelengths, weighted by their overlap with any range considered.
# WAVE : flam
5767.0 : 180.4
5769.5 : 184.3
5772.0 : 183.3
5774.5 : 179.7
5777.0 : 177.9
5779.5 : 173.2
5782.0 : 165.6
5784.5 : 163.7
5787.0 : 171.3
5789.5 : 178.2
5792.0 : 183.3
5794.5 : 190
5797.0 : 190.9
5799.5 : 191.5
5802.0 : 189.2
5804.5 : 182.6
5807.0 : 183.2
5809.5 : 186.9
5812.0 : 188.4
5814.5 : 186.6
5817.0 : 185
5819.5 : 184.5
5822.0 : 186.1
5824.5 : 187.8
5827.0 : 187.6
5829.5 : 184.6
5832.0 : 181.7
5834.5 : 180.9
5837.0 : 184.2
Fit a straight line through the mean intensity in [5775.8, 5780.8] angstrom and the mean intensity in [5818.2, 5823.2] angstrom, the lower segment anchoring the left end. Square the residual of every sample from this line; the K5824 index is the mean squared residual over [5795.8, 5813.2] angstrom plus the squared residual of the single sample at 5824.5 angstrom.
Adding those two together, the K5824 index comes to 54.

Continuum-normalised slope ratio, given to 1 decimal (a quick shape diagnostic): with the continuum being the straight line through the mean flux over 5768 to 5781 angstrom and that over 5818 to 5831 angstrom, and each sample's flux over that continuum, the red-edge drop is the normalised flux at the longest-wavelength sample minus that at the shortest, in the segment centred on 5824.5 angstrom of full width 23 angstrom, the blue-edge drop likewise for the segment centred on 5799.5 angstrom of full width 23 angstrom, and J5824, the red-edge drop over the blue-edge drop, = -1.3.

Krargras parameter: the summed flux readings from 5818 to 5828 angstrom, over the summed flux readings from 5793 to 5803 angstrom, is 0.98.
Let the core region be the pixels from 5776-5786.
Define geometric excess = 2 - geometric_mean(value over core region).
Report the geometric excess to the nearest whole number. -168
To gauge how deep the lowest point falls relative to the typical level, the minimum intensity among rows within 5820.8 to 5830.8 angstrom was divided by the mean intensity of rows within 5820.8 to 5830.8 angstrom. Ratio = 0.990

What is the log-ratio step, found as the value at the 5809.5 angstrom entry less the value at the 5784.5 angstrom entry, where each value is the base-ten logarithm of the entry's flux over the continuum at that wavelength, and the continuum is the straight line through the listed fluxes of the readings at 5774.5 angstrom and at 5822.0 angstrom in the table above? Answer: 0.050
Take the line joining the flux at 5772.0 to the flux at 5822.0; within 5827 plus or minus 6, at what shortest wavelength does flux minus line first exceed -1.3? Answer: 5822.0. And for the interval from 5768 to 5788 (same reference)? 5769.5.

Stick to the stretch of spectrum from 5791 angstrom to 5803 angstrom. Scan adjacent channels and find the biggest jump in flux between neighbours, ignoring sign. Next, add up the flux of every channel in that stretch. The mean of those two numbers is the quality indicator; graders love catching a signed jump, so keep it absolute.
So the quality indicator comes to 476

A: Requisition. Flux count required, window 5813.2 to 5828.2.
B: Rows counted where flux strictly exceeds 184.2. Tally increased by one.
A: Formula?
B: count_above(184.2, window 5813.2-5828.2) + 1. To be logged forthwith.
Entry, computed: 7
